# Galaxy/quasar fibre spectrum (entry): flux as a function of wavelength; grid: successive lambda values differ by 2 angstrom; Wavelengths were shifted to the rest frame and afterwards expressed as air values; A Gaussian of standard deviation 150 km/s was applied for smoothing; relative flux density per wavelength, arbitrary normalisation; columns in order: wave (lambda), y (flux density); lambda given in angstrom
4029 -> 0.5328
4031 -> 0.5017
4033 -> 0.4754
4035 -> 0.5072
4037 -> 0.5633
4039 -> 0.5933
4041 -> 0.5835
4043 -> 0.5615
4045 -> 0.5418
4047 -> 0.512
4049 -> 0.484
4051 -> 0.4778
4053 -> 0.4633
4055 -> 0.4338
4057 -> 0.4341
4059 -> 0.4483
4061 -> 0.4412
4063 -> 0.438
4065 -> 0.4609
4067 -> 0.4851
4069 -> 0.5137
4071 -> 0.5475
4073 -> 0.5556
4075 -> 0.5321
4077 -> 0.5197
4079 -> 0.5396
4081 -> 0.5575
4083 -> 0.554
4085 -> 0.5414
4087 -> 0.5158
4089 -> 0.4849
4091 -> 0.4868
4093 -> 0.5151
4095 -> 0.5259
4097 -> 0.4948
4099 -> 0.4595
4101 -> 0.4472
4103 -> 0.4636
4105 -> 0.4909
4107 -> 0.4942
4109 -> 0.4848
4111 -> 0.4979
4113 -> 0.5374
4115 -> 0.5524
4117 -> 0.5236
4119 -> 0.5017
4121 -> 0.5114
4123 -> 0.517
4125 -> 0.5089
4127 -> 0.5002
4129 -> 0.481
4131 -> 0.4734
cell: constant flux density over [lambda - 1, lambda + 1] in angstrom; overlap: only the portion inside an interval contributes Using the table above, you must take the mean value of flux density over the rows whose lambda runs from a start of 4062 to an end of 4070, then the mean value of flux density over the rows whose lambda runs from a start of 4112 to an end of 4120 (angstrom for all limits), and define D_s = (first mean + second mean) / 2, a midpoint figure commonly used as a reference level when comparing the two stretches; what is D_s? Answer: 0.502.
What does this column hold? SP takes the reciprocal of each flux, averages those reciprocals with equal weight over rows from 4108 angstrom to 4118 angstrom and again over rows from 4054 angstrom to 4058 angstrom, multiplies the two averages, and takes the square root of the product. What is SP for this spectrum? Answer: 2.11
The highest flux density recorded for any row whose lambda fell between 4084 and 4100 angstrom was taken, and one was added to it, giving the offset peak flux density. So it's 1.54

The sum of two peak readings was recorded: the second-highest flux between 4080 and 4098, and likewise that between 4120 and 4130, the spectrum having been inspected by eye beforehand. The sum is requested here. 1.07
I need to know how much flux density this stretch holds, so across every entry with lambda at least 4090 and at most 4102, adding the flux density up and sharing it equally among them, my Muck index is 0.49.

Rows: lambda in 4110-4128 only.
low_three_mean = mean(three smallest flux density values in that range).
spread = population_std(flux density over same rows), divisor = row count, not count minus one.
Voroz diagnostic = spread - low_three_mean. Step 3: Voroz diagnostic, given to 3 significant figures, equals -0.483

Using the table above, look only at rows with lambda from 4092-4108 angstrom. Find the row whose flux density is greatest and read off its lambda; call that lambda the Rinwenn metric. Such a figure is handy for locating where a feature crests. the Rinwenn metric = 4095 angstrom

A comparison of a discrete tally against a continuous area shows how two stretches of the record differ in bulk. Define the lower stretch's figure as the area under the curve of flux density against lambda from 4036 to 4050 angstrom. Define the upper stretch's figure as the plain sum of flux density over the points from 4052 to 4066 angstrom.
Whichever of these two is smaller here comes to 3.12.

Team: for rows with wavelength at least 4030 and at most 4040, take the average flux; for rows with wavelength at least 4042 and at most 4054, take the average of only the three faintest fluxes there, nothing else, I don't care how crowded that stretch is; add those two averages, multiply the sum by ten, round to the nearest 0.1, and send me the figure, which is 10.0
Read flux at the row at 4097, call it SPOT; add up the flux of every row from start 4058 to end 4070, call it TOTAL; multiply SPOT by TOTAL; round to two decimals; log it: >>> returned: 1.38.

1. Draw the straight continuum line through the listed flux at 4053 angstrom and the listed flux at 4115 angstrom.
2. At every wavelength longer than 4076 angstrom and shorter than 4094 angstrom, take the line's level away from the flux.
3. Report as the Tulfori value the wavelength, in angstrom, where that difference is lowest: 4091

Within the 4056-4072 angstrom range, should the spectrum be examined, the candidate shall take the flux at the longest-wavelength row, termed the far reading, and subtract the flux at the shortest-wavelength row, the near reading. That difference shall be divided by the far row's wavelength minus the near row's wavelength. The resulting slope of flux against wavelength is 0.008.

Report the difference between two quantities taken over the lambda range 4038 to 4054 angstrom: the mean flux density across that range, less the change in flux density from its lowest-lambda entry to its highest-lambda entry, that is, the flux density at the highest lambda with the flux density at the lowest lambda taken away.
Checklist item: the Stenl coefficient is 0.66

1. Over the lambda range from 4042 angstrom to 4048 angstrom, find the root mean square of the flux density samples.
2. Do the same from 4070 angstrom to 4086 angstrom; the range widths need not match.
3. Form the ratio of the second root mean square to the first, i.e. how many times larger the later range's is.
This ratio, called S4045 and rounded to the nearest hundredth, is 1.01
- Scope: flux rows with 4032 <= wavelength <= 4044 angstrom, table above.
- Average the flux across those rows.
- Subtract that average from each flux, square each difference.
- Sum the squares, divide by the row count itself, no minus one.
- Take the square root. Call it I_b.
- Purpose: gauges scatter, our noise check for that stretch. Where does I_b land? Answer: 0.042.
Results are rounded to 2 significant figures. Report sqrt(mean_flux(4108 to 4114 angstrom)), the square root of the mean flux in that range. 0.71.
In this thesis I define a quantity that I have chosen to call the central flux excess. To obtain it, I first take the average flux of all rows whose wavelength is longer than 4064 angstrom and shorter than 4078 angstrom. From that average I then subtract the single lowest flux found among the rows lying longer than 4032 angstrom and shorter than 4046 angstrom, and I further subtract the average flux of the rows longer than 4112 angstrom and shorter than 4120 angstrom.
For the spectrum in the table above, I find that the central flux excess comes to -0.488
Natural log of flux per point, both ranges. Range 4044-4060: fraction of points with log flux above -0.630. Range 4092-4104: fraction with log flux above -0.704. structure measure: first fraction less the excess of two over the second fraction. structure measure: -1.4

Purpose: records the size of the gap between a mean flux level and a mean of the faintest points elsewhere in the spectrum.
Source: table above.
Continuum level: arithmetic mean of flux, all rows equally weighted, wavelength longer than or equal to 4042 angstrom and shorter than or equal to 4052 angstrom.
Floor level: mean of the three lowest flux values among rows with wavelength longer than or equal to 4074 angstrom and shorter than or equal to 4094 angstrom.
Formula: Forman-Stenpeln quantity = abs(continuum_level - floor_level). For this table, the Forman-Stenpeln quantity 0.020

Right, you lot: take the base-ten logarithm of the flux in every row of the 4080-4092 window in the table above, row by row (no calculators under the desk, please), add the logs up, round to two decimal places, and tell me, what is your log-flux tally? -1.69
